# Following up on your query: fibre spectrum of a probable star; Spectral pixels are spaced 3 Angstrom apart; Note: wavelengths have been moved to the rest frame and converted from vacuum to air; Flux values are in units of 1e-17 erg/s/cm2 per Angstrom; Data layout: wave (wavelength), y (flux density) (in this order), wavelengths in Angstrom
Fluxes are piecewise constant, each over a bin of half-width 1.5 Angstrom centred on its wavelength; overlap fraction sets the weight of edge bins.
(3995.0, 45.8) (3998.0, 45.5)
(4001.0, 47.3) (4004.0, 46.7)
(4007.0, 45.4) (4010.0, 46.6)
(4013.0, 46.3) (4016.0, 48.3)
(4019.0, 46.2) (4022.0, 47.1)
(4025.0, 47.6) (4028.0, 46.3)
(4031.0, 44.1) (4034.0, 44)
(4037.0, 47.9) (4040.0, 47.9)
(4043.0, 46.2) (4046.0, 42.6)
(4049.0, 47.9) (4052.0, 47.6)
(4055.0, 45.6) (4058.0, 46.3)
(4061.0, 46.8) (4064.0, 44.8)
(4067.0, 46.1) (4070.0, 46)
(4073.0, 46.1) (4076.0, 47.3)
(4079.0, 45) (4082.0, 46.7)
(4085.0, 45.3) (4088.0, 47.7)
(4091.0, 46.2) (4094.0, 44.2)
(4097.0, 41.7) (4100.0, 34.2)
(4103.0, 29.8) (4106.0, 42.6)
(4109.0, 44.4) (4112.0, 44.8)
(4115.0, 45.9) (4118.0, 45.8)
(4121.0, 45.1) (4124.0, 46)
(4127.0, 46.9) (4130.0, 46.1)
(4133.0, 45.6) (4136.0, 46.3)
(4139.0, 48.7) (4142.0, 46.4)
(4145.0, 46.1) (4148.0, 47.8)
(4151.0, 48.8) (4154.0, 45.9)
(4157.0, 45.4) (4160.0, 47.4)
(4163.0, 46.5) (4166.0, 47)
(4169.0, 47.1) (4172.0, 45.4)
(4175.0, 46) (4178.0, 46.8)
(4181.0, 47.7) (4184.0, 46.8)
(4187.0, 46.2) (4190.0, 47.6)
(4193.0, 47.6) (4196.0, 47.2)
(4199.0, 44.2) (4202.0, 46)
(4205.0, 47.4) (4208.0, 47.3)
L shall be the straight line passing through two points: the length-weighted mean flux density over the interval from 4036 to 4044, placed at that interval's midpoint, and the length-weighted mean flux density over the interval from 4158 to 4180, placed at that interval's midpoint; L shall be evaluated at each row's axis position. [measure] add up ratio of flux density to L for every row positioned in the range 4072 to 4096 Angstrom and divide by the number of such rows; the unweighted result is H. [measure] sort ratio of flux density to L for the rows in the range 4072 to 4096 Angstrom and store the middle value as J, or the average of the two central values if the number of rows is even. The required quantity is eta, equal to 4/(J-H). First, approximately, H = 0.978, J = 0.979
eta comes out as 2383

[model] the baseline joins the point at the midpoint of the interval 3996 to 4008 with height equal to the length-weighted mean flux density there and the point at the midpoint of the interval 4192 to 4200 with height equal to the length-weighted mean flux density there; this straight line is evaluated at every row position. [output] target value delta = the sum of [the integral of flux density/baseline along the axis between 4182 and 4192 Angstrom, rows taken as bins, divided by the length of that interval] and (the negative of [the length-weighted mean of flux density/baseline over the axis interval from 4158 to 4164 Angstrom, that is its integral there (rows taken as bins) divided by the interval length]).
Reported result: 0.001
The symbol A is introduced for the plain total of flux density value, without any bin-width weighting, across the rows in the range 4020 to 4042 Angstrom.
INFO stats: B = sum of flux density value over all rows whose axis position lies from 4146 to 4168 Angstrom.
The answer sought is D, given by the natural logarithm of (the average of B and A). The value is 5.79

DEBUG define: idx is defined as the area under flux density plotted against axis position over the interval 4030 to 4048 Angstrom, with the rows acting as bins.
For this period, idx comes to 820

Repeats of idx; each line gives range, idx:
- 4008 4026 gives 845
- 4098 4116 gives 723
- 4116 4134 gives 827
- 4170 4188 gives 837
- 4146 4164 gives 845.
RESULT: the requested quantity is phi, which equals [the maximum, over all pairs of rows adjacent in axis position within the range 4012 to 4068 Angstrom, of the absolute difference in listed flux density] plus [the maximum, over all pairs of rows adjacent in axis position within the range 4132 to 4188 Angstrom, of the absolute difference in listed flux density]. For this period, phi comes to 8.2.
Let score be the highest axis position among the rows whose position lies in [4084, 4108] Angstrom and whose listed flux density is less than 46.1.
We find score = 4106.0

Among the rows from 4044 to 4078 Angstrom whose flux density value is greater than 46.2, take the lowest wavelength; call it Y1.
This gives 4049.0 Angstrom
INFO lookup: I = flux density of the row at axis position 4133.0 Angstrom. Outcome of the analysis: 45.6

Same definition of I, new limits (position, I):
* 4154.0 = 45.9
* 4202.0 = 46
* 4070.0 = 46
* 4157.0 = 45.4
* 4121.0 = 45.1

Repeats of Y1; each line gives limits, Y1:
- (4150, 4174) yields 4151.0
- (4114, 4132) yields 4127.0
